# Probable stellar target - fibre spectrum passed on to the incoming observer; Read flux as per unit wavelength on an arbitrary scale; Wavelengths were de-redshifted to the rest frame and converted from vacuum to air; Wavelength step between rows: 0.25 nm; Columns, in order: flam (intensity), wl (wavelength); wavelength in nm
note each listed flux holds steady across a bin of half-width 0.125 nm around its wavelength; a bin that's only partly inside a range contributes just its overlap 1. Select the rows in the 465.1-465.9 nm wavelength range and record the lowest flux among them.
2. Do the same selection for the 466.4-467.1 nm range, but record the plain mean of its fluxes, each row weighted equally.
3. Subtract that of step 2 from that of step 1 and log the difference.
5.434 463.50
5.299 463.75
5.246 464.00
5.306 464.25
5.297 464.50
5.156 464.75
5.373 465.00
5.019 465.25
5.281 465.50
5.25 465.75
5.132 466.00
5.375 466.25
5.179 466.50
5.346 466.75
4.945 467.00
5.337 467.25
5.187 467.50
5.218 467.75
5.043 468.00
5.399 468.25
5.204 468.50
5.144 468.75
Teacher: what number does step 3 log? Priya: -0.14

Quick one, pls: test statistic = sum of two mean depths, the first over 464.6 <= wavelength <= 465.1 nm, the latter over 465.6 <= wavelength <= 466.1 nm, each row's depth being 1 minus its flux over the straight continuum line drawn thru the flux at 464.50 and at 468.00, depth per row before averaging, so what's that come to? 0.002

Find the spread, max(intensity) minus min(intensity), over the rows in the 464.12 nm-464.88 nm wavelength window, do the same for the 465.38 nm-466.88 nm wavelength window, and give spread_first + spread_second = 0.39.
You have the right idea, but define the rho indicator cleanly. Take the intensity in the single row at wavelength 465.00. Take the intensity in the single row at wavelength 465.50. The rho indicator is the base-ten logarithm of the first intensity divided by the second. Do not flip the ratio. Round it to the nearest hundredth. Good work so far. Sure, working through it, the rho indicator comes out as 0.01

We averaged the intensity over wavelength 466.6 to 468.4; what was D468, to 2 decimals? 5.21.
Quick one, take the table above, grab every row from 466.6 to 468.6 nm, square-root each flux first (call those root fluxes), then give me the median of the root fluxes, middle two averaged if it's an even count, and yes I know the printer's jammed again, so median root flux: 2.28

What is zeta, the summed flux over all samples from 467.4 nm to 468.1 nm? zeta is 15.4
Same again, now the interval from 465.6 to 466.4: 15.8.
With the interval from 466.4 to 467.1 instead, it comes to 15.5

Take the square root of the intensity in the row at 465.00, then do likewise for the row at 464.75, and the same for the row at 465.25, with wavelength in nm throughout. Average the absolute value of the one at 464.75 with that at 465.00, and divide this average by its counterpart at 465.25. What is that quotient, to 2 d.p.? 1.02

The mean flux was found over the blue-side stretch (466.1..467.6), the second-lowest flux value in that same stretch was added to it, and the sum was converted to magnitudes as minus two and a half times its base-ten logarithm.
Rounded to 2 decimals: -2.54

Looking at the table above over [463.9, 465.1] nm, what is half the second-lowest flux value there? 2.62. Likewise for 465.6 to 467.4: 2.57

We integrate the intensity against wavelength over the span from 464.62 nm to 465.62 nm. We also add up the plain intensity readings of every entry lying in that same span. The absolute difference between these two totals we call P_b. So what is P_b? 16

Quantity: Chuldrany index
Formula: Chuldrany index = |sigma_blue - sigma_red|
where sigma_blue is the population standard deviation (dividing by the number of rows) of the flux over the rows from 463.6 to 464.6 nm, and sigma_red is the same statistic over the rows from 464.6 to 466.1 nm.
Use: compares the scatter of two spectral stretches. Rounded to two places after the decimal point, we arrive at 0.09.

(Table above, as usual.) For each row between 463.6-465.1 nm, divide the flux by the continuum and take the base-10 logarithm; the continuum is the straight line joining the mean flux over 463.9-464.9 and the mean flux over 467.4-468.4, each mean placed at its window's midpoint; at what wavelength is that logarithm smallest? 464.75 nm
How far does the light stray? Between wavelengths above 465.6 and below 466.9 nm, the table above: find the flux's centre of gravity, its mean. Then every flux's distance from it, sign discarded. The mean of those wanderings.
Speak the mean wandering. 0.083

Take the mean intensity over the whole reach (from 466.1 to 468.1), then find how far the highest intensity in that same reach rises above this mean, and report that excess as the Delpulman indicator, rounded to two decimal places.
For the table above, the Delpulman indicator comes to 0.17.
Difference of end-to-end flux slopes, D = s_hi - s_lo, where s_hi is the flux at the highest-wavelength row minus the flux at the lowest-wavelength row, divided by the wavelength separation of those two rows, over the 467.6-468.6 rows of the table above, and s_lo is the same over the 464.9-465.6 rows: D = 0.17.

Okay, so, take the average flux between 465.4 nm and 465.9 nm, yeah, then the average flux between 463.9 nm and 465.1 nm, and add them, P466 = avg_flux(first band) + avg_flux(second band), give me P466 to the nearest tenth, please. 10.5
